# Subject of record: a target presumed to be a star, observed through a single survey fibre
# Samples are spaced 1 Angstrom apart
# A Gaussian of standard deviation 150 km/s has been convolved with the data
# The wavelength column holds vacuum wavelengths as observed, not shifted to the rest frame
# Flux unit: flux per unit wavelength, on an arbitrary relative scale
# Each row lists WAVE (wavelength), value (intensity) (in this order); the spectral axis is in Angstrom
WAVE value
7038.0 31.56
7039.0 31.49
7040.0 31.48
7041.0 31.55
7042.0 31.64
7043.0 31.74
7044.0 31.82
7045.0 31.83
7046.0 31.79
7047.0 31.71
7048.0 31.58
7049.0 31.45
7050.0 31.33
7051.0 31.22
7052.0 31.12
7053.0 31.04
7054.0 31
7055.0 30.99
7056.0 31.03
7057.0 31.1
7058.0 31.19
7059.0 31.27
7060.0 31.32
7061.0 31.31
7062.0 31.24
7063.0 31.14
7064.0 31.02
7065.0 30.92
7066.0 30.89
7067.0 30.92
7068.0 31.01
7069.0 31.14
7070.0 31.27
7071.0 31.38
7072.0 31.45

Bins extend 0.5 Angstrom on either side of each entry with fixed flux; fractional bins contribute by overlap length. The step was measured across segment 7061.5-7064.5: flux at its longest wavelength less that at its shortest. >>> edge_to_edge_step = -0.2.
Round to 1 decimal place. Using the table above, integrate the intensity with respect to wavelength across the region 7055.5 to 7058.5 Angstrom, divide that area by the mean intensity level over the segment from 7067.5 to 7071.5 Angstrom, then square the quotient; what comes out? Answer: 8.9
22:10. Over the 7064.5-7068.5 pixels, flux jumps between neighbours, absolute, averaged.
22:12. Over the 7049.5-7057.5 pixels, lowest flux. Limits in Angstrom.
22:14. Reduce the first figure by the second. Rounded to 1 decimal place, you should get -30.9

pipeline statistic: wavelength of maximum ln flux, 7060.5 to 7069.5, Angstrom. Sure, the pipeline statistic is 7061.0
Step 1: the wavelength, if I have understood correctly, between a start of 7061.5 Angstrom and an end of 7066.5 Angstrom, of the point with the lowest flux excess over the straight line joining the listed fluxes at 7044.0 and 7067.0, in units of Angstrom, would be 7065.0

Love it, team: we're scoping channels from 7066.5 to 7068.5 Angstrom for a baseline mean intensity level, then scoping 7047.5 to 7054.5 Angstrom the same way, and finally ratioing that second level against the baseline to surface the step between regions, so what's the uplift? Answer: 1.01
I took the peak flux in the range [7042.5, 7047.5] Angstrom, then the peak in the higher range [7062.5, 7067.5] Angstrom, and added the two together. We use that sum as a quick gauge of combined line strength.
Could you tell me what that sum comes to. 63.0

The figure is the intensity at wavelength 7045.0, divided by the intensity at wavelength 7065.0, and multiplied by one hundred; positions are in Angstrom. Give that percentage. 103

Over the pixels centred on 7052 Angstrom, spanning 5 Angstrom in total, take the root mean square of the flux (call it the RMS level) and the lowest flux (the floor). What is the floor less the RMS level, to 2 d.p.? -0.14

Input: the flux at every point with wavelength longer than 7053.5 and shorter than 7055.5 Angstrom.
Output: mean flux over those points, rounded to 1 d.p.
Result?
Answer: 31.0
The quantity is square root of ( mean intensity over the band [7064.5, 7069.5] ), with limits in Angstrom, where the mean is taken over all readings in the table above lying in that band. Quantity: 5.57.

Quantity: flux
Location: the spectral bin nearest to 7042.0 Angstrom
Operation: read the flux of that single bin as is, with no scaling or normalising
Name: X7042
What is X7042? 31.64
